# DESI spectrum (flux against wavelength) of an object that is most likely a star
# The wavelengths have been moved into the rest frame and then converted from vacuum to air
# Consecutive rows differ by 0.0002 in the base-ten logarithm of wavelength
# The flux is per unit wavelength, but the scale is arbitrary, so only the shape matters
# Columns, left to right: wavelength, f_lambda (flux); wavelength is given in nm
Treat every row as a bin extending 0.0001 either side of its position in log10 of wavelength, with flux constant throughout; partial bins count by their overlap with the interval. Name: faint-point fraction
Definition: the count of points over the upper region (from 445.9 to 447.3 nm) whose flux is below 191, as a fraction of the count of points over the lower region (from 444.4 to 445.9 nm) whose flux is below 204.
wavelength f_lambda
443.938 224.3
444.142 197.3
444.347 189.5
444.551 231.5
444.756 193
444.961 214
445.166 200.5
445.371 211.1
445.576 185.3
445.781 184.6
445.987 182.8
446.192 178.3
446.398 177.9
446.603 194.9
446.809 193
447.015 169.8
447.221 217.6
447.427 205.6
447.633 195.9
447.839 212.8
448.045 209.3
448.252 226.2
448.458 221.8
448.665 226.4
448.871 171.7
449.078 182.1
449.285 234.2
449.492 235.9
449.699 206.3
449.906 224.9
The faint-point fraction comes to 1.0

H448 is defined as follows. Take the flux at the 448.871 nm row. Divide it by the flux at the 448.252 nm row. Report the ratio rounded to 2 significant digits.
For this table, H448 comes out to 0.76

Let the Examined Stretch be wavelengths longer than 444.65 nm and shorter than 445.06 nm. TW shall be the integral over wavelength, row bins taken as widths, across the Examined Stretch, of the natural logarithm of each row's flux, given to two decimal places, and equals 2.18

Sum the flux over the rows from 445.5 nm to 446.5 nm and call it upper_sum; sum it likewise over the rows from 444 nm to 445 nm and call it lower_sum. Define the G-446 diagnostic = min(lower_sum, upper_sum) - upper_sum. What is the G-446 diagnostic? 0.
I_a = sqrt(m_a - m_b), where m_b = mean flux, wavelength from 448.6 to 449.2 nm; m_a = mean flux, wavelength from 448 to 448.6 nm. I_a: 5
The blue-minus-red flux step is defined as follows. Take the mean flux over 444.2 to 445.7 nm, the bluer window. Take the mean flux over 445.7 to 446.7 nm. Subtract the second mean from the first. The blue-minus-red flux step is 20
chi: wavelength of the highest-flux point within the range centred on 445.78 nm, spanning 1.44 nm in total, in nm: 445.371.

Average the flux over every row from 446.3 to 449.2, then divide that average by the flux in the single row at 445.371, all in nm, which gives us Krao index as 0.95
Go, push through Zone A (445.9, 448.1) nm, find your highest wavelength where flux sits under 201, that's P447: 447.633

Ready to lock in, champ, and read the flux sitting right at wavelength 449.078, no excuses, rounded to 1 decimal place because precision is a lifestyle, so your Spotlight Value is 182.1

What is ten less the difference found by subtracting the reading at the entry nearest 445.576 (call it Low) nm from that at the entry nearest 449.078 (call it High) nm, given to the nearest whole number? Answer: 13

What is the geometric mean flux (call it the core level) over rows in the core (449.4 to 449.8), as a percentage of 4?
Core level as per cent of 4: 5515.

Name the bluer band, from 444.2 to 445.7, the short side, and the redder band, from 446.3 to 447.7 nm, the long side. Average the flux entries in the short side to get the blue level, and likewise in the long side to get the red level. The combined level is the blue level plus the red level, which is 397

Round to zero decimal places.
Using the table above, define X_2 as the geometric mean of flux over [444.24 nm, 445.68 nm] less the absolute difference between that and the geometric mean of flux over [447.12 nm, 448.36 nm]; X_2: 195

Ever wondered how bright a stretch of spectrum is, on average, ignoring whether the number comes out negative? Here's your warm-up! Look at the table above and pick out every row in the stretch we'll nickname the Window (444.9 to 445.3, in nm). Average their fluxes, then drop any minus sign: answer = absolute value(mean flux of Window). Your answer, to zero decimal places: 207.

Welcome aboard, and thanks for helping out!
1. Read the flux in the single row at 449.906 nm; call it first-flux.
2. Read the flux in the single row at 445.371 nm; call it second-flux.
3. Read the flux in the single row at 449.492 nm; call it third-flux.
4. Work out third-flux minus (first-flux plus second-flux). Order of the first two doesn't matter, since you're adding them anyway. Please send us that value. -200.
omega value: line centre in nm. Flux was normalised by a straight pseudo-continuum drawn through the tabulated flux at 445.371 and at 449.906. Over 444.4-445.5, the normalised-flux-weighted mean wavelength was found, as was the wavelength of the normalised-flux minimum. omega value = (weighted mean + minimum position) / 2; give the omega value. 444.85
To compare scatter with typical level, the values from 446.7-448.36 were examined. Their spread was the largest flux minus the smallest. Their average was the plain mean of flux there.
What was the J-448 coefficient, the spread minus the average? -147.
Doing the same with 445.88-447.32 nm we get -140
